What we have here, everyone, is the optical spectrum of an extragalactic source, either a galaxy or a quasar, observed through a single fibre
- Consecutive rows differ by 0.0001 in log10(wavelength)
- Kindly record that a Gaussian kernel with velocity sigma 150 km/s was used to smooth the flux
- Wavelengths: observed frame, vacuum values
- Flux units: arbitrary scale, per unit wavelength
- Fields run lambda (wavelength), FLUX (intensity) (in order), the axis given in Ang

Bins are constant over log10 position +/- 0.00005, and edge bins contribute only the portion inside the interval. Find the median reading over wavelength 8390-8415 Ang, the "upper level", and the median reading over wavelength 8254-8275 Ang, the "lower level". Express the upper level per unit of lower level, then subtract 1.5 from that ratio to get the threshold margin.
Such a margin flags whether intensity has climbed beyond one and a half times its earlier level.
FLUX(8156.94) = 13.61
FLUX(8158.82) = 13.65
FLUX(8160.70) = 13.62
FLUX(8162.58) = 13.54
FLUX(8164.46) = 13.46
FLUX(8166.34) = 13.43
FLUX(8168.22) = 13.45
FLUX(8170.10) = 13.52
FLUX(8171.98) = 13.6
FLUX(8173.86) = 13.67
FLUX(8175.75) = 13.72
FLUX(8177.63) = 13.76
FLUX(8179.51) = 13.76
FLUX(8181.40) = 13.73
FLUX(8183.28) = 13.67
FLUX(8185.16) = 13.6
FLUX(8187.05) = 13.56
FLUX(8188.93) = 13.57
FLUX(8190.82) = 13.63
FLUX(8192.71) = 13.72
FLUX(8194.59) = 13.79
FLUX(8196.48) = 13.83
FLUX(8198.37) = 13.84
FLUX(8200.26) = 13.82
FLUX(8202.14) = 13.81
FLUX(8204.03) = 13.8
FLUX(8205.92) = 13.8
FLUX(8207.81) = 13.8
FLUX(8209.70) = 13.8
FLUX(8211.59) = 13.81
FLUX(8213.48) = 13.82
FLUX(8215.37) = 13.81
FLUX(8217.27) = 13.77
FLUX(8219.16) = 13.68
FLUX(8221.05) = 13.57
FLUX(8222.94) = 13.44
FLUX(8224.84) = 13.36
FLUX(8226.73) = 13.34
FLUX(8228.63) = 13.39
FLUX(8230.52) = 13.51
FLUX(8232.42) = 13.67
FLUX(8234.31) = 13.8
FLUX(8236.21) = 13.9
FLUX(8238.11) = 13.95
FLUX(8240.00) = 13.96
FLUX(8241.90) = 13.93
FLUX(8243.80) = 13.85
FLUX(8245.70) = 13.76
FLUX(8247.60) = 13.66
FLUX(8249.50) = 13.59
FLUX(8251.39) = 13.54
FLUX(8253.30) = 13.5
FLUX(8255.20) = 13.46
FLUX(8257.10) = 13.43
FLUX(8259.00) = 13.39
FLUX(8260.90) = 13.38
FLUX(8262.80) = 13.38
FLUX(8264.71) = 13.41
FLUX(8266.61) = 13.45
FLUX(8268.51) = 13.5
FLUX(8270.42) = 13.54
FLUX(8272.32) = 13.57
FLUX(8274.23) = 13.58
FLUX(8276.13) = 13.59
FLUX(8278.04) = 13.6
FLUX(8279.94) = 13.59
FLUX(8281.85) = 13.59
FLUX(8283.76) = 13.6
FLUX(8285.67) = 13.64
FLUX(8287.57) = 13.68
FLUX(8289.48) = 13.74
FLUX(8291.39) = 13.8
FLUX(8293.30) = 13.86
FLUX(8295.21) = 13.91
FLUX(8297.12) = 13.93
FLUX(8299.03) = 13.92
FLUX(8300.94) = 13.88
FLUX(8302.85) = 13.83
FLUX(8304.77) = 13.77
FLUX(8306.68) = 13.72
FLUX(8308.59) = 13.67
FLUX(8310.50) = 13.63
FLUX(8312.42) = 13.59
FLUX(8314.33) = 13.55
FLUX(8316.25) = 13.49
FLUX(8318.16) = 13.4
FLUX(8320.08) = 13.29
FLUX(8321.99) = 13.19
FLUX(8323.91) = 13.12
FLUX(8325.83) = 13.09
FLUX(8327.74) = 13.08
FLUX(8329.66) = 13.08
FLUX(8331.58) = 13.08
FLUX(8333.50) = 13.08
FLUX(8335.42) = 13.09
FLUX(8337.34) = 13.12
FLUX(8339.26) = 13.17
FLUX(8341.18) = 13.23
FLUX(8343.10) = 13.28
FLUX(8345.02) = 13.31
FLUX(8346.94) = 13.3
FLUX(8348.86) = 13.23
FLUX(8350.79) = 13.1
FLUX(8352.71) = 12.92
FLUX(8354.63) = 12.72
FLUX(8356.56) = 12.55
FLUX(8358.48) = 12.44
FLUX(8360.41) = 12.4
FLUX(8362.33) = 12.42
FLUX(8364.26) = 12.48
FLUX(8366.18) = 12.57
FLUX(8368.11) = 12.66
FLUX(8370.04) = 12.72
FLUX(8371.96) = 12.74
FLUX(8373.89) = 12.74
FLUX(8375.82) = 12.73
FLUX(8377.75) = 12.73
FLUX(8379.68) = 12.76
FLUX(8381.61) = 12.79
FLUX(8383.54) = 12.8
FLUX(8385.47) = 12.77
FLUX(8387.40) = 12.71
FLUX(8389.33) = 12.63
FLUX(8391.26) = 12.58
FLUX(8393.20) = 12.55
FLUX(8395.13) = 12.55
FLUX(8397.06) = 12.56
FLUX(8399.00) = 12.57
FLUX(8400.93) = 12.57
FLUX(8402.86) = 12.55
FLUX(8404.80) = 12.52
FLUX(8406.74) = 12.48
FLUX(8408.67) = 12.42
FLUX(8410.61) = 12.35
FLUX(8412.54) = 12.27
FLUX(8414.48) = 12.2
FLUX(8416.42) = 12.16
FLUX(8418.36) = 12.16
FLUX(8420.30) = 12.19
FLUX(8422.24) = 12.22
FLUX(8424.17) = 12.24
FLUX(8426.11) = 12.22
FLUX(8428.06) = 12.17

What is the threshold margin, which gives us -0.567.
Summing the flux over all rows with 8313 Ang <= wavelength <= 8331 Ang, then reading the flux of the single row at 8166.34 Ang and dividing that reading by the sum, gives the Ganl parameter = 0.113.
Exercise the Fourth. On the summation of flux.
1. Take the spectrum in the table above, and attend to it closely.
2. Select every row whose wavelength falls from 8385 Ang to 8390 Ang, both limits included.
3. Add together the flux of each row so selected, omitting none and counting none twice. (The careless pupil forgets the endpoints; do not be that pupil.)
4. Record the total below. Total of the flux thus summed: 38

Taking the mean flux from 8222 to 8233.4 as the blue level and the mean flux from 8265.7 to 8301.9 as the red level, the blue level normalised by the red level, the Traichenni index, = 0.98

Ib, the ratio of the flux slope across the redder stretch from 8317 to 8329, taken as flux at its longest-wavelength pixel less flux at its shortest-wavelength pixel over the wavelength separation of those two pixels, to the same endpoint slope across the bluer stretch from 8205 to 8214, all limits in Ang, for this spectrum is -13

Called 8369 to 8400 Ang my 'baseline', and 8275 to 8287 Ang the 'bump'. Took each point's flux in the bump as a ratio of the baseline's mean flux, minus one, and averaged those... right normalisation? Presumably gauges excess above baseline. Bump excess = 0.07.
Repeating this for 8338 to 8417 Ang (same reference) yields 0.00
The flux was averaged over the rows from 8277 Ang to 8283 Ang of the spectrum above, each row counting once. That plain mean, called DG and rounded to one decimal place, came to 13.6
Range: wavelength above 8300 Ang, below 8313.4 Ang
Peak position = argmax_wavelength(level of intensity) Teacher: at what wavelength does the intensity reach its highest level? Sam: 8300.94 Ang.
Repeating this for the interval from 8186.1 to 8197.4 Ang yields 8196.48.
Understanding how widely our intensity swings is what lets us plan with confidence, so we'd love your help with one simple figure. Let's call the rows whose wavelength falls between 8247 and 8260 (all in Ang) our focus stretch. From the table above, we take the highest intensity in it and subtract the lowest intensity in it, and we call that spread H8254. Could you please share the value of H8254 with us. 0.27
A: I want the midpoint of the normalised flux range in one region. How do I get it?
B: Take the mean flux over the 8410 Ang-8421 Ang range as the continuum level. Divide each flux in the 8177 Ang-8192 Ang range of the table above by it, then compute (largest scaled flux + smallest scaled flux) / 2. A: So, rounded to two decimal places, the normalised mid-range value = 1.12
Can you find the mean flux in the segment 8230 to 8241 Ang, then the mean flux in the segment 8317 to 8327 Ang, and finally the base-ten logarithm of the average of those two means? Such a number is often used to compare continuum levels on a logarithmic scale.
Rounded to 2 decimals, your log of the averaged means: 1.13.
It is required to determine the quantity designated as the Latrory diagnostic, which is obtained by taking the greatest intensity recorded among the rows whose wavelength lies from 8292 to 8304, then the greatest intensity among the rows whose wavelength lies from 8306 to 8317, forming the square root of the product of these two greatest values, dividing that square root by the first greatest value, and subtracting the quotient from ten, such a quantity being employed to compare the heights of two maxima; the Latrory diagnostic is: 9.01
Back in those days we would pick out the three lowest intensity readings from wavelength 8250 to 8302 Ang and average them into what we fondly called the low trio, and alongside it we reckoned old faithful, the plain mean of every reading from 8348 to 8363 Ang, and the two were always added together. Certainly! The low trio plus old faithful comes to 26.1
